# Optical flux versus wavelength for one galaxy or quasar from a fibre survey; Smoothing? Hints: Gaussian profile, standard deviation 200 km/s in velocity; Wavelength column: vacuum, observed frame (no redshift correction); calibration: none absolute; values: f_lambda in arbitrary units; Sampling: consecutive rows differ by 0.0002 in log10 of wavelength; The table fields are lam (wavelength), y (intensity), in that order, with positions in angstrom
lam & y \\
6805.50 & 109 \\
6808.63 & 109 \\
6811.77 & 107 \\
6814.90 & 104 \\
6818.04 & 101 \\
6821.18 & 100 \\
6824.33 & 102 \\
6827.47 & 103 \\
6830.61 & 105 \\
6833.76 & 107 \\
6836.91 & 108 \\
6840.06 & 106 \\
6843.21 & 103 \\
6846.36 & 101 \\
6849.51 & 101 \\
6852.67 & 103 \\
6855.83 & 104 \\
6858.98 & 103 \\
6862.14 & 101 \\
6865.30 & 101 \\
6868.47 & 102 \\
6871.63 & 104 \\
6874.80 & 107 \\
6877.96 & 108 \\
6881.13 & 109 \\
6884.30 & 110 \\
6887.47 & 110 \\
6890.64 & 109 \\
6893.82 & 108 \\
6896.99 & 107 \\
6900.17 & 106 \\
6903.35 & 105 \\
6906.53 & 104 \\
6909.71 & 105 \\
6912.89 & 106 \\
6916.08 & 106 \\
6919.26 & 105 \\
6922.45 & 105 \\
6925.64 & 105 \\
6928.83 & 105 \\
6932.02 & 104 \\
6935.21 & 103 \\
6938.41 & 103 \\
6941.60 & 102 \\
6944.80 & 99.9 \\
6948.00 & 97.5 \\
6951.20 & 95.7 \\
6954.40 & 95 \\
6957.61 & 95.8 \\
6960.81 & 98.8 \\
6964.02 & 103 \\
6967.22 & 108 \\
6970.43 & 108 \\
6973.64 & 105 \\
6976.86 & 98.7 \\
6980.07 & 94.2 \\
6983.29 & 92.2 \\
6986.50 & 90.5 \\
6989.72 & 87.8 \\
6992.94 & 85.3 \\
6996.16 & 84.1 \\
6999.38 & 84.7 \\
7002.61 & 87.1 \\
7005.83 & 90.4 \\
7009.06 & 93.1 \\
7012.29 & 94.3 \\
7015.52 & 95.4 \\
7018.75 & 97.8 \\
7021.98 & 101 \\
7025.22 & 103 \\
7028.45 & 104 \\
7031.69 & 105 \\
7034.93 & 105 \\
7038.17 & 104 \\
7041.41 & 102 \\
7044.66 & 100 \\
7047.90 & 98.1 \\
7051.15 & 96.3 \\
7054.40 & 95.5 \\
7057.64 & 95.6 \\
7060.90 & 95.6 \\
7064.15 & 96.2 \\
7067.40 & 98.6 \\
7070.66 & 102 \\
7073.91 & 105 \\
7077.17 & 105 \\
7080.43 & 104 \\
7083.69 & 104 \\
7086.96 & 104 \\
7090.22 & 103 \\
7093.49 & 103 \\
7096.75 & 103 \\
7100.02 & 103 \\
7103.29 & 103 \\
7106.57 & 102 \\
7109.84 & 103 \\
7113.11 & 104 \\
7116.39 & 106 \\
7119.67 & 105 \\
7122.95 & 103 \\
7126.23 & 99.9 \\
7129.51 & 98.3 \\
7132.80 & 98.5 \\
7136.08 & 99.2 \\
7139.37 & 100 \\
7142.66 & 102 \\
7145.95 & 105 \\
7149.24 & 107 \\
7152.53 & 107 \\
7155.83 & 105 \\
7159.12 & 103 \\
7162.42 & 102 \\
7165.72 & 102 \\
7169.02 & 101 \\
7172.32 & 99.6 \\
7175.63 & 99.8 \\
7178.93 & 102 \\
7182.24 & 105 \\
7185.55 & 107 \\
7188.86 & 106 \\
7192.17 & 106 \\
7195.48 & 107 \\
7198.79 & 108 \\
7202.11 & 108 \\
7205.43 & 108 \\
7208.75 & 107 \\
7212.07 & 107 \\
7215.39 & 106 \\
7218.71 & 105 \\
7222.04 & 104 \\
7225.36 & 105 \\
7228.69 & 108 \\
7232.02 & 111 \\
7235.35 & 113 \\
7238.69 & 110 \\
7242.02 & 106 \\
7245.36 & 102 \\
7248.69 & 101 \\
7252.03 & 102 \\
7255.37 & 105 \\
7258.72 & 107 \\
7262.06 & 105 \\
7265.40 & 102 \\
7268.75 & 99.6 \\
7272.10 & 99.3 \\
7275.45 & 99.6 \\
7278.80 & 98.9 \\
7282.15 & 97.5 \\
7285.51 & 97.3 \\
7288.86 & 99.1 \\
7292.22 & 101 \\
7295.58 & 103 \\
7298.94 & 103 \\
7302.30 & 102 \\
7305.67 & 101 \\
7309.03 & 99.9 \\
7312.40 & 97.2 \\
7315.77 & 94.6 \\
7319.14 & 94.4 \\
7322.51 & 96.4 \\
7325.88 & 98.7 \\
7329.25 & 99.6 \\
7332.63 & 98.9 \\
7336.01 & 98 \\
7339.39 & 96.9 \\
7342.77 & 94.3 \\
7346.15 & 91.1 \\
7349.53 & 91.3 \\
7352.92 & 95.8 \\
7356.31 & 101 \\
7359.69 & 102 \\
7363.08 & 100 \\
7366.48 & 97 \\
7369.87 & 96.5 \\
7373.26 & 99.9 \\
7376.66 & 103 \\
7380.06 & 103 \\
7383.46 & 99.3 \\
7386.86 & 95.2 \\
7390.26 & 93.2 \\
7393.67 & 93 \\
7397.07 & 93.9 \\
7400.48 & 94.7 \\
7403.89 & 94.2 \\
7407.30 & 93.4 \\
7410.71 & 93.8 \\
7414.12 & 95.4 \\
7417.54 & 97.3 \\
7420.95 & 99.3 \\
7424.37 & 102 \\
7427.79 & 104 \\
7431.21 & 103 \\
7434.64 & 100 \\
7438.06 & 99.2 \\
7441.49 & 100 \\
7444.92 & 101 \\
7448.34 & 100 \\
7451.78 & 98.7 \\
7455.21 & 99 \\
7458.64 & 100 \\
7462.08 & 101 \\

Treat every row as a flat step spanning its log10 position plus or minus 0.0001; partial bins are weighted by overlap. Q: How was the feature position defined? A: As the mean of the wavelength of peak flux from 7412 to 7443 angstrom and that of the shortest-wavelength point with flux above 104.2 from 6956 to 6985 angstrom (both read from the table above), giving 7197.5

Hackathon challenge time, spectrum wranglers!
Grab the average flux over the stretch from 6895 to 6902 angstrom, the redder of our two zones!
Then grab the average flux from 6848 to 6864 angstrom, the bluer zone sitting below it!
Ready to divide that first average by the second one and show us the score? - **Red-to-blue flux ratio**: 1.04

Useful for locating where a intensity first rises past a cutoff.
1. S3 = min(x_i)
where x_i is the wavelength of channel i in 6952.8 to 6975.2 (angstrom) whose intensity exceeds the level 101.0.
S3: 6964.02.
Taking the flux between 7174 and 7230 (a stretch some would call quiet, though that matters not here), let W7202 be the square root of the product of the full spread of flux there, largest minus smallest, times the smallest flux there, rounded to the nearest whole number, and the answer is 29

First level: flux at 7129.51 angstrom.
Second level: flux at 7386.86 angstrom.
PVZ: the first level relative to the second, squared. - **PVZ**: 1.07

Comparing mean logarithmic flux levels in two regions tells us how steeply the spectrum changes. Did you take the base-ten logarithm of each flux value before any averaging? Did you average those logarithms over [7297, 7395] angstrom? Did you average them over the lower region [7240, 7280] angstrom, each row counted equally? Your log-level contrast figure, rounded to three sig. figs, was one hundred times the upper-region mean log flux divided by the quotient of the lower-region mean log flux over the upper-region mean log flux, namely 197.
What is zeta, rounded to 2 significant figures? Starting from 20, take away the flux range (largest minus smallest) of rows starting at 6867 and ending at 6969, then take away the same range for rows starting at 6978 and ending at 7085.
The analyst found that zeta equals -16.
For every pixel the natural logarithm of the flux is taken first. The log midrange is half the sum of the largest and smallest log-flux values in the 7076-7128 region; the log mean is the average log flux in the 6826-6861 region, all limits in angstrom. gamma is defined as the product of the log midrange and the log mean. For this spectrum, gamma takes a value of 21.5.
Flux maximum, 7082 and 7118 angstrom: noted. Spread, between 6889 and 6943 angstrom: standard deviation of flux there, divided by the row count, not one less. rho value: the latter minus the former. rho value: -104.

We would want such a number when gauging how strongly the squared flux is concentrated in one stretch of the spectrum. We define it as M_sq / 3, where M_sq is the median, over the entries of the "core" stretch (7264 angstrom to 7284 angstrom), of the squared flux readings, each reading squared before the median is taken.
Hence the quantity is 3297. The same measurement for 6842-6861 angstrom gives 3536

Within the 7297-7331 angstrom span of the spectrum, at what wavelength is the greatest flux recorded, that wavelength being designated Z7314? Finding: 7298.94 angstrom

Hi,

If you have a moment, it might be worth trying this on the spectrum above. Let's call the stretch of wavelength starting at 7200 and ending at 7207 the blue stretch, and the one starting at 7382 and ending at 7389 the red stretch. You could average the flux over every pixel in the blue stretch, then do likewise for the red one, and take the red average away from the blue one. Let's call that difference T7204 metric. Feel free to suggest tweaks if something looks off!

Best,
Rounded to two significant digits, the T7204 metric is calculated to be 11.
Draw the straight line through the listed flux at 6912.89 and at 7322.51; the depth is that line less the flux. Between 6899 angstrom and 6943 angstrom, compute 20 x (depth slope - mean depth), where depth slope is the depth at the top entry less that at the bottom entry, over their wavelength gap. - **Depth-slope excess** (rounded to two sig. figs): -23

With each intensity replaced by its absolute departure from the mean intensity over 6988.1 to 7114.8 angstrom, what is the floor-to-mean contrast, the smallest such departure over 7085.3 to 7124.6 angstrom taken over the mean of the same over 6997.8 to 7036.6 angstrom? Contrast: 0.55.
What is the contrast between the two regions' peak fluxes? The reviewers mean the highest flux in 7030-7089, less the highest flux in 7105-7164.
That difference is -2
